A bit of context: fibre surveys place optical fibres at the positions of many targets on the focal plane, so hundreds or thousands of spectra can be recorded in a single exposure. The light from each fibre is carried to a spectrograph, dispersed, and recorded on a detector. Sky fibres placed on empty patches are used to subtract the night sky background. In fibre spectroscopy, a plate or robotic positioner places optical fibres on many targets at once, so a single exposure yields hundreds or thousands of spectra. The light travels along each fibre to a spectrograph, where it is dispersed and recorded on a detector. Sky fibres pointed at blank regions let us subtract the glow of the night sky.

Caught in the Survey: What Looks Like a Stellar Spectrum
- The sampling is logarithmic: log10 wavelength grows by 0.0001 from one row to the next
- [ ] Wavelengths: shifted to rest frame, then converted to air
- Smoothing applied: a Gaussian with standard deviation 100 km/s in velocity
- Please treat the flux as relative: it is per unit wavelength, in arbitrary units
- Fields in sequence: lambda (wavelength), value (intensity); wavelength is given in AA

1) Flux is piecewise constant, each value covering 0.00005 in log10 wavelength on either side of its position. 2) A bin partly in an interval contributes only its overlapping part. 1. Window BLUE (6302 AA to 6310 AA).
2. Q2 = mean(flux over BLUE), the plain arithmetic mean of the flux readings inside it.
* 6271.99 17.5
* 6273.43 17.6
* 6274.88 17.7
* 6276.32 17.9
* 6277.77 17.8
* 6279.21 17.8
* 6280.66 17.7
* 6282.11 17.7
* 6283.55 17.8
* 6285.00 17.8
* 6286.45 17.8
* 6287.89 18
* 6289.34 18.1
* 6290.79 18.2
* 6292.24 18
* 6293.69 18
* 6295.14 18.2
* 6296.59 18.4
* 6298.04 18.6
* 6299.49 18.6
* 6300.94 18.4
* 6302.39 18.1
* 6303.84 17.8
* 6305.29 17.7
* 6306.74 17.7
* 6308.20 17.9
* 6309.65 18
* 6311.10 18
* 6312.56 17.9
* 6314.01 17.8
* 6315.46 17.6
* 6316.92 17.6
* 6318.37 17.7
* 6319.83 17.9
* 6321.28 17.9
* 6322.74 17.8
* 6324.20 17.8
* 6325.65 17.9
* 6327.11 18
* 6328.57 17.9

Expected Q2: 17.9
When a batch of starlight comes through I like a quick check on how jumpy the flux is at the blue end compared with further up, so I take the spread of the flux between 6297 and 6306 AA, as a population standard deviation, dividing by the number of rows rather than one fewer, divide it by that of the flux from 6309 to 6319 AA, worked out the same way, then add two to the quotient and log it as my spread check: 4.2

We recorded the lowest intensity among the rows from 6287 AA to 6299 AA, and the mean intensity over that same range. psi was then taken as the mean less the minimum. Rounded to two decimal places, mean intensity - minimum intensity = 0.19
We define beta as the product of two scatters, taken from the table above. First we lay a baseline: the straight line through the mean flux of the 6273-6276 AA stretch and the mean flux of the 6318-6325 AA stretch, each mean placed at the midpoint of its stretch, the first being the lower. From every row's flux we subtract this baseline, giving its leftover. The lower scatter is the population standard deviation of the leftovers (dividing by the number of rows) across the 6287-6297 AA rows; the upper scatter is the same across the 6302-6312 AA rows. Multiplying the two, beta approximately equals 0.019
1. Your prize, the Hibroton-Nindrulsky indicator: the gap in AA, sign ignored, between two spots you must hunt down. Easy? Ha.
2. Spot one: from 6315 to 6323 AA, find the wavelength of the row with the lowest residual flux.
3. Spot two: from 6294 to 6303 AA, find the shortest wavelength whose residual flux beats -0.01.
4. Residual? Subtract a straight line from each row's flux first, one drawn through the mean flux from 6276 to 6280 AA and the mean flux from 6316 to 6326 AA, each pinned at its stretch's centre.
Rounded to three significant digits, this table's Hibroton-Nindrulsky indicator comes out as 20.3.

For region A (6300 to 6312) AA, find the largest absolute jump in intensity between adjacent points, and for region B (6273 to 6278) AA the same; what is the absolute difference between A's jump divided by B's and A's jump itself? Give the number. 1.2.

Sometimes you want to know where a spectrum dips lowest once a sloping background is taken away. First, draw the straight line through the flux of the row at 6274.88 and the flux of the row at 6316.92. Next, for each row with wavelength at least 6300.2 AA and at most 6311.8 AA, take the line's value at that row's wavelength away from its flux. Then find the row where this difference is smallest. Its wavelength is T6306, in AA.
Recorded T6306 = 6305.29 AA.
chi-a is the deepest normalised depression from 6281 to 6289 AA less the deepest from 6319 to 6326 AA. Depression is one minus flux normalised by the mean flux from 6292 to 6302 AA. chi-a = 0.005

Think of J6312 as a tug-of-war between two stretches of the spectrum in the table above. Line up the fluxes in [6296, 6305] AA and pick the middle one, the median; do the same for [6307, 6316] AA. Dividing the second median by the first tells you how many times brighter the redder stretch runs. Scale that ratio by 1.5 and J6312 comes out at 1.46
